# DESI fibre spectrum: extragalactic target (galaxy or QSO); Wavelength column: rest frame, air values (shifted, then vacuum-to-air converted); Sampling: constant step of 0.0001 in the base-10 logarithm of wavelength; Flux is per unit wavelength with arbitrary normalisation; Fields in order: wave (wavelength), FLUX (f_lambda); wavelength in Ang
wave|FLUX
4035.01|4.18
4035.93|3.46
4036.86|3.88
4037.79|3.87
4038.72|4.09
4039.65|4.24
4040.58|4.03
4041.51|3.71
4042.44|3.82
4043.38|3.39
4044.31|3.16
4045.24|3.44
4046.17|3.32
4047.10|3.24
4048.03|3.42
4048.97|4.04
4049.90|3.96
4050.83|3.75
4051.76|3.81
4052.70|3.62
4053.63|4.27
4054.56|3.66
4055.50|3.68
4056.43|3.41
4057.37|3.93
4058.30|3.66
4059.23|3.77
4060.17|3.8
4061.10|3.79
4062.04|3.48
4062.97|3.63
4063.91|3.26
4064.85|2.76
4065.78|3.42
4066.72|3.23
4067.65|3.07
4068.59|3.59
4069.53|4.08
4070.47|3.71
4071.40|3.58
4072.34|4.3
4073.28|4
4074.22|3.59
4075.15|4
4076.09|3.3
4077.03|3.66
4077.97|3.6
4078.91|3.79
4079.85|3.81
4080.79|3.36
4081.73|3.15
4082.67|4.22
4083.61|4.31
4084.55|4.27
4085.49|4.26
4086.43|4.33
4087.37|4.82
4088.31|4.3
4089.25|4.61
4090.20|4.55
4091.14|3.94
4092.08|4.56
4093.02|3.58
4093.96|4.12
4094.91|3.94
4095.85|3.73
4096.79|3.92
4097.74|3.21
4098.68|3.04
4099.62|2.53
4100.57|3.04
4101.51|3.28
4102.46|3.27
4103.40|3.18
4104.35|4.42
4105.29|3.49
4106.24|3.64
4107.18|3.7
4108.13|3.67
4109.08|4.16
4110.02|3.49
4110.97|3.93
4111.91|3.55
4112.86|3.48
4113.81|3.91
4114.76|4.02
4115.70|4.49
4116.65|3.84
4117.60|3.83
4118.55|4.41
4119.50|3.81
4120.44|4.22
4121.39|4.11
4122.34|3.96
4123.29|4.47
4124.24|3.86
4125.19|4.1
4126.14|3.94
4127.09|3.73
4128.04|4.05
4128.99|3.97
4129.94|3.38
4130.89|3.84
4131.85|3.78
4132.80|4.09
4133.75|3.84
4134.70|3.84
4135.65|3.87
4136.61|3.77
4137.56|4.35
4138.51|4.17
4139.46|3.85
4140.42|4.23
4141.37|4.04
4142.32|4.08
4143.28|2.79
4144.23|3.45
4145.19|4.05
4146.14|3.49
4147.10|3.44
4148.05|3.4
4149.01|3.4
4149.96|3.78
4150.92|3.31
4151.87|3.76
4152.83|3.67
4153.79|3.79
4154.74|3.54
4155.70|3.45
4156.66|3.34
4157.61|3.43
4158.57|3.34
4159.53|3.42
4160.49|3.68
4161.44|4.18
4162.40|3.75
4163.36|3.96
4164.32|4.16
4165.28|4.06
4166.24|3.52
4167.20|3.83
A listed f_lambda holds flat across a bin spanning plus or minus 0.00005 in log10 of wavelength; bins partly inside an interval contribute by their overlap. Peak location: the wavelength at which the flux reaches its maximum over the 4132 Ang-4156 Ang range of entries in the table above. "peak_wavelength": 4137.56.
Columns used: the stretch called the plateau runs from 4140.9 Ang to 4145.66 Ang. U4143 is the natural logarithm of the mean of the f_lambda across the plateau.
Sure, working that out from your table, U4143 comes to 1.30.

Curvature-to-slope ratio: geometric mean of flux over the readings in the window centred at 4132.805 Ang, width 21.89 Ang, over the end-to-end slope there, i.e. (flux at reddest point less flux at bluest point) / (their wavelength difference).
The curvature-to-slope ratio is -70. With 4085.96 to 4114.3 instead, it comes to -244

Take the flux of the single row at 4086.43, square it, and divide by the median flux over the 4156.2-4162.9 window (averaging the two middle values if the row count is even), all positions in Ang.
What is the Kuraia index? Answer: 5.5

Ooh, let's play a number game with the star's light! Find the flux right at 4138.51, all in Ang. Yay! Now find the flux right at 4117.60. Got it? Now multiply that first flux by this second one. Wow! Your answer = 16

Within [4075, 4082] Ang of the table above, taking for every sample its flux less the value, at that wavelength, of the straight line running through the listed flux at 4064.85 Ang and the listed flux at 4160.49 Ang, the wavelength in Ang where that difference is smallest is 4081.73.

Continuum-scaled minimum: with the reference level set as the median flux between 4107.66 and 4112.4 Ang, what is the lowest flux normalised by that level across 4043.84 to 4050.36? 0.861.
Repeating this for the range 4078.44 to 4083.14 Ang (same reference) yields 0.858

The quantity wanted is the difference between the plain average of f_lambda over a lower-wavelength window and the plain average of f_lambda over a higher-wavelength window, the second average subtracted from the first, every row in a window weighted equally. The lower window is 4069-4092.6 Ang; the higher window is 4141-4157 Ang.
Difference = 0.4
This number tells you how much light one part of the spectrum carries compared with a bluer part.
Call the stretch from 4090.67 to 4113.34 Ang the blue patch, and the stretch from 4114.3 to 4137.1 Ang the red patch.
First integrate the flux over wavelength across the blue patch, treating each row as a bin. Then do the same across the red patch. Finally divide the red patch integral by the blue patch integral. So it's 1.10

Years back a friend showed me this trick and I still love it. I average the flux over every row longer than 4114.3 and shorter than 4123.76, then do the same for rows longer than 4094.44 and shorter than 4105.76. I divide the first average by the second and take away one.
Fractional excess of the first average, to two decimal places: 0.20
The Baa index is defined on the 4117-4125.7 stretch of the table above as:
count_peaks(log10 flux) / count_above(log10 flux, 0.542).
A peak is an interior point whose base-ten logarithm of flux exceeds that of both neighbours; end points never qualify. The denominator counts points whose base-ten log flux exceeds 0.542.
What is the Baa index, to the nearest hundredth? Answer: 0.33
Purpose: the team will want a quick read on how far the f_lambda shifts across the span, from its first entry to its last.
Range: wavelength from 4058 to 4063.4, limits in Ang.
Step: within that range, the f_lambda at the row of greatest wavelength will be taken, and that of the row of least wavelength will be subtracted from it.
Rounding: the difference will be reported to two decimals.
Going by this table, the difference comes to -0.03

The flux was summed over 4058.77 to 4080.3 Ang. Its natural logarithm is 4.42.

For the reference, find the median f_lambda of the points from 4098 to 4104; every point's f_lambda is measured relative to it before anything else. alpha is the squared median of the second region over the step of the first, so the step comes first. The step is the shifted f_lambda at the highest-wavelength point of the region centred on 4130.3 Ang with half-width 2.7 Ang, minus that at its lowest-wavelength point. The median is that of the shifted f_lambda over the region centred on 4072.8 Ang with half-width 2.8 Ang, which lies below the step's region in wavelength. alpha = 13.9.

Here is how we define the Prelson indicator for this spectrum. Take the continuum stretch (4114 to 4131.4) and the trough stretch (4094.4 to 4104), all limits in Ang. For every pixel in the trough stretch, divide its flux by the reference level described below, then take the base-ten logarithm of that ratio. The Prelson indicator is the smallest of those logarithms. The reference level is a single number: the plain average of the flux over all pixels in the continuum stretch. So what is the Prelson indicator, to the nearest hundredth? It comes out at -0.20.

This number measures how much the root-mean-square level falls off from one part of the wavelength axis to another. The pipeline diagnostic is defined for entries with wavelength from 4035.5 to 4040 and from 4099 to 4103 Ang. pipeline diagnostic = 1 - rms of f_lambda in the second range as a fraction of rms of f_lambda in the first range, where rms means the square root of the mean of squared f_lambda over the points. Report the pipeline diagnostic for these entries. 0.22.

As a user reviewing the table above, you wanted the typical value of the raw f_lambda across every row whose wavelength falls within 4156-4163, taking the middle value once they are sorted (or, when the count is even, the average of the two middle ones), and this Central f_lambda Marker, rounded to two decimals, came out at 3.43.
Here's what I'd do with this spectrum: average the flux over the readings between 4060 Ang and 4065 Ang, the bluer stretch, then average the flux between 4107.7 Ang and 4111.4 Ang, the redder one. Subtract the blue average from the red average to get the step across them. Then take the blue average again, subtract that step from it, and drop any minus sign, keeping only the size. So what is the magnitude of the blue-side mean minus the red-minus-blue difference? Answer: 3.1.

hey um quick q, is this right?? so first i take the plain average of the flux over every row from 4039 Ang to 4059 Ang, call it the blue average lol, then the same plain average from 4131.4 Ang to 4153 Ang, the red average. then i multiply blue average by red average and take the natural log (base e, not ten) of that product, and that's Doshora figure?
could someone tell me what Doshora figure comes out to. 2.63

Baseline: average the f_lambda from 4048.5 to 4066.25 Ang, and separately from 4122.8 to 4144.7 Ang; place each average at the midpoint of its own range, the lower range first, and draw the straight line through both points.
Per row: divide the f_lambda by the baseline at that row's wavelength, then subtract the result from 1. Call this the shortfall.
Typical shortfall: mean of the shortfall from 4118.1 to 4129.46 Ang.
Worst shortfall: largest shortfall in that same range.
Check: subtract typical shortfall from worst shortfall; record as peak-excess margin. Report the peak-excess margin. 0.09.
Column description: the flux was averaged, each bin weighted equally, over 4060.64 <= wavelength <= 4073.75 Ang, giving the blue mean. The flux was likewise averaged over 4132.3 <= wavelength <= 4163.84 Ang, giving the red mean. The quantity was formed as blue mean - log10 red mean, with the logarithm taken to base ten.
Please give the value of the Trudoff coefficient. 2.99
